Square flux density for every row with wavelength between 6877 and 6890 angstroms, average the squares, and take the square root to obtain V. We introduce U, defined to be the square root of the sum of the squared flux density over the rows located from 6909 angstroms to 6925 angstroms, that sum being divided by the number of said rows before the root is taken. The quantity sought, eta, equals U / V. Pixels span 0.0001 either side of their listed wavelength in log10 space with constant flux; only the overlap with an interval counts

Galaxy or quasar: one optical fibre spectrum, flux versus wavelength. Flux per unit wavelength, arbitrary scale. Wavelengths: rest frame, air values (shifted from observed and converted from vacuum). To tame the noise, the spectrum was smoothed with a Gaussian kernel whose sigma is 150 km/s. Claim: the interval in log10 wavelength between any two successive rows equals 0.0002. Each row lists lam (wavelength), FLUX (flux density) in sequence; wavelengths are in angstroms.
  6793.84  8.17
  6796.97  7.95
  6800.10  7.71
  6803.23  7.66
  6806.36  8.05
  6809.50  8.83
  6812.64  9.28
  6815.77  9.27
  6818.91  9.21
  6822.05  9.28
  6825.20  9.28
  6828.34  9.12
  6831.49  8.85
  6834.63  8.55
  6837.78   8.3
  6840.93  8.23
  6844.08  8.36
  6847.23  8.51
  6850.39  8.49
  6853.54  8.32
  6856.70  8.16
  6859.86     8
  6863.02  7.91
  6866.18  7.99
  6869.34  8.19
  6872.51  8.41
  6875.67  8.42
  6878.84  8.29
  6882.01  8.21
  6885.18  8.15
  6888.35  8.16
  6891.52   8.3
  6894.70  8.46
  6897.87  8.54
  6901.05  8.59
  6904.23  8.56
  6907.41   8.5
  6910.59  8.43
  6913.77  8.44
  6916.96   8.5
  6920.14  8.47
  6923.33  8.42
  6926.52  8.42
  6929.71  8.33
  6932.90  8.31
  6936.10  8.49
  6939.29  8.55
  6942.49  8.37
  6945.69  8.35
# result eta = 1.03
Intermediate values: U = 8.45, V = 8.20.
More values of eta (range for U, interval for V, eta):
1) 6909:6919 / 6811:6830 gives 0.92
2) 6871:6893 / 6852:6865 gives 1.02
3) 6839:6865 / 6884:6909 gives 0.98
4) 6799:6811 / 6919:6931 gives 0.96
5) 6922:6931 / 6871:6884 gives 1.01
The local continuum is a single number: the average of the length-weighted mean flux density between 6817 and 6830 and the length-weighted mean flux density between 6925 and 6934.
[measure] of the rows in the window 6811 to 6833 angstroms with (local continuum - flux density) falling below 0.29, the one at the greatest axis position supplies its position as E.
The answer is 6831.49 angstroms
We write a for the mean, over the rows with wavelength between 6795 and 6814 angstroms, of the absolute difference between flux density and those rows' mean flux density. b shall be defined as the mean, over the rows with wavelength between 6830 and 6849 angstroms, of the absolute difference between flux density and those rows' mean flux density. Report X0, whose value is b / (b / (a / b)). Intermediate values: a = 0.54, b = 0.17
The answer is 3.2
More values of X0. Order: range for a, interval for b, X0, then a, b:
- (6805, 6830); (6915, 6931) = 6.6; 0.30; 0.05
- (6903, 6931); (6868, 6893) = 0.6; 0.05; 0.09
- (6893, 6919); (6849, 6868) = 0.3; 0.05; 0.18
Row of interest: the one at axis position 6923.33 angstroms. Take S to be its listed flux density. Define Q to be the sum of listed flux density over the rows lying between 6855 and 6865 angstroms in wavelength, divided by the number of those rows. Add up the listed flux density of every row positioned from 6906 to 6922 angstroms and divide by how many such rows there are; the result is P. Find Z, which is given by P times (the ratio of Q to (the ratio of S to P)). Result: 68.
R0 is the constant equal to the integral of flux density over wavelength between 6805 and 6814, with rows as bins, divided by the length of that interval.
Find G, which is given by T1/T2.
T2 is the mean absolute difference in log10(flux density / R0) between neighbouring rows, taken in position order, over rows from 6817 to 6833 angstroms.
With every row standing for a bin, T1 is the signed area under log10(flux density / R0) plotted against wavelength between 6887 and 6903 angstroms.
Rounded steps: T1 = -0.24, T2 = 0.0060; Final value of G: -41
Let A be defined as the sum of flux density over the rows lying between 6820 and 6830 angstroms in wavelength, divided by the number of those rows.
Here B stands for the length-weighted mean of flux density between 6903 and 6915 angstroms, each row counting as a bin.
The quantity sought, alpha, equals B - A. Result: -0.7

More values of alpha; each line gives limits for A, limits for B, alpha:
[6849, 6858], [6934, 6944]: 0.1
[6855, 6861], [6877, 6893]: 0.1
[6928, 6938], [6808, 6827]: 0.8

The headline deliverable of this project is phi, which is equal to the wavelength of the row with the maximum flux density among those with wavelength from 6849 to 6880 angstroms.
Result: 6850.39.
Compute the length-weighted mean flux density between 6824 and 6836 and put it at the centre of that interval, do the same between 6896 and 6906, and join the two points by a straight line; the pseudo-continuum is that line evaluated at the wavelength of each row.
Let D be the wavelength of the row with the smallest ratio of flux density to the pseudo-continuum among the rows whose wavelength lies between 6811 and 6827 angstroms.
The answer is 6818.91 angstroms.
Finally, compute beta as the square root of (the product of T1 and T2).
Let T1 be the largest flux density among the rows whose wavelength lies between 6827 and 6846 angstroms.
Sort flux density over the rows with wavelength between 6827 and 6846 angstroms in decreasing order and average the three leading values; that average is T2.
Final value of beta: 8.98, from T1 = 9.12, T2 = 8.84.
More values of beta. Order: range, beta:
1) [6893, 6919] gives 8.58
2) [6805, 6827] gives 9.28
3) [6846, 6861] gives 8.47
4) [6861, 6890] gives 8.40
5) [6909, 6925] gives 8.48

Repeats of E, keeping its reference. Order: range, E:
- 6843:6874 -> 6847.23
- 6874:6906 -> 6904.23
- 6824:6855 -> 6847.23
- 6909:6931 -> 6916.96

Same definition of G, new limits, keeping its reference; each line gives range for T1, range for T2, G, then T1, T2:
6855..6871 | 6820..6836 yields -62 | -0.55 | 0.0089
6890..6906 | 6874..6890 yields -49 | -0.18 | 0.0037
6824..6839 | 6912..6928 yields 41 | 0.07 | 0.0018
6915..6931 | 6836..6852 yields -48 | -0.23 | 0.0048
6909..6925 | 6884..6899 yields -42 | -0.21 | 0.0051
